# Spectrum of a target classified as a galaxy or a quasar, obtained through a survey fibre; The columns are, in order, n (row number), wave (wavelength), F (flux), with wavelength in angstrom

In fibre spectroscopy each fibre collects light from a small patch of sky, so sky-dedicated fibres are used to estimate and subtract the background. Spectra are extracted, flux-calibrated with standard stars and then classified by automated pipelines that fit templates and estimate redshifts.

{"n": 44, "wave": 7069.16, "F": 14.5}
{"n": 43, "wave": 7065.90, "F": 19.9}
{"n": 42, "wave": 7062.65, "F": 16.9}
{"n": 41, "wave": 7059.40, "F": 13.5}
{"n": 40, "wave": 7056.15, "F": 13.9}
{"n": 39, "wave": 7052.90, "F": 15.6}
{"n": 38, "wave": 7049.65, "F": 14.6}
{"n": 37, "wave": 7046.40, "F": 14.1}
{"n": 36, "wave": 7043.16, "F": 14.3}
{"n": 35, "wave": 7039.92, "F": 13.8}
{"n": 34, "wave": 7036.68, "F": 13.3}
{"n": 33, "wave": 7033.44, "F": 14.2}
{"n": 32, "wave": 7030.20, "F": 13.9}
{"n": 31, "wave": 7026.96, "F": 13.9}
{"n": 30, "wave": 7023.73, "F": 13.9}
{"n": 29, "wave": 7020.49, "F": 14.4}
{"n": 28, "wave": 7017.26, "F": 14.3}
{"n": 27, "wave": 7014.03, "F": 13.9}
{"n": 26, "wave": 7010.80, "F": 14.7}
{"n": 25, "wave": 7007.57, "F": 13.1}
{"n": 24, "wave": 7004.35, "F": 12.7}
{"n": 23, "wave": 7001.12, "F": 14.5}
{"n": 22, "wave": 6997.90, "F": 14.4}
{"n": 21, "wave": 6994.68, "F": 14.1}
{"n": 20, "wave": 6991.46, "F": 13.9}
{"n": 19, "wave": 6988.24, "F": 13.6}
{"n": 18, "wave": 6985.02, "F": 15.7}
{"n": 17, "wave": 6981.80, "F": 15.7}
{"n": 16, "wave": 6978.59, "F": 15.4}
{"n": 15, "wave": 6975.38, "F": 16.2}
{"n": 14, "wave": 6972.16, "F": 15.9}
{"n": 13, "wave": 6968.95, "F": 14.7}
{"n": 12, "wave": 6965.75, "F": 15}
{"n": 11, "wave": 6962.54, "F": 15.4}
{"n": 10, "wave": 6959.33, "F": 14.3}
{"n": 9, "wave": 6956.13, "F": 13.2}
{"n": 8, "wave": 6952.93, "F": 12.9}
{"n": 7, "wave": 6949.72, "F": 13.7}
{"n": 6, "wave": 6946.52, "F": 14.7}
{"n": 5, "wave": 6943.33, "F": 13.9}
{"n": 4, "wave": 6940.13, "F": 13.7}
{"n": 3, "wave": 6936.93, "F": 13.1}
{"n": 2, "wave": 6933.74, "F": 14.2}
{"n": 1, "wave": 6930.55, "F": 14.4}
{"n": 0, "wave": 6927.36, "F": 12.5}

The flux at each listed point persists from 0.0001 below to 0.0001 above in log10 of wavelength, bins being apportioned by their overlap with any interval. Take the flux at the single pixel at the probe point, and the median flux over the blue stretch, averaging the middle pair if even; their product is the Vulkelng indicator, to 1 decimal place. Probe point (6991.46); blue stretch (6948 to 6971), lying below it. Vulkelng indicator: 198.8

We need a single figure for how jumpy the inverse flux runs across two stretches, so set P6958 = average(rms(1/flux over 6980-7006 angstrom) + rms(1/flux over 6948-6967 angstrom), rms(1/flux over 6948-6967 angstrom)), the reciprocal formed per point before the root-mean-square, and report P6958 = 0.1066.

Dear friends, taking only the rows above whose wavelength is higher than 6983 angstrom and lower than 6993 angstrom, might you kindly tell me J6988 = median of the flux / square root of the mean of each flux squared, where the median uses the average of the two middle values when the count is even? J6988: 0.963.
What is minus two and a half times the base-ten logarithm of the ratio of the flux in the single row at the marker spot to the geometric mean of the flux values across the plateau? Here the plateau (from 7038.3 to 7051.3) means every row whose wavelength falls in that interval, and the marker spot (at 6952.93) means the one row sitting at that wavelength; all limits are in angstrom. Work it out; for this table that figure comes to 0.10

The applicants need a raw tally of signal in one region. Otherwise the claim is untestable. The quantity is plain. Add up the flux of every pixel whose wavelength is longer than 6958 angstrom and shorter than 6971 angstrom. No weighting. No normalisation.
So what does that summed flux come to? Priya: 59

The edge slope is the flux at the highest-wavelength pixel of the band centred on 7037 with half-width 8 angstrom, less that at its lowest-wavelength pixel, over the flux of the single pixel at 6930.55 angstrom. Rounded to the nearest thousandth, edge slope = 0.028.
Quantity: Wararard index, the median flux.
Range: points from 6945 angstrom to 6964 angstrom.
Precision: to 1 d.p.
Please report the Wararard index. 14.0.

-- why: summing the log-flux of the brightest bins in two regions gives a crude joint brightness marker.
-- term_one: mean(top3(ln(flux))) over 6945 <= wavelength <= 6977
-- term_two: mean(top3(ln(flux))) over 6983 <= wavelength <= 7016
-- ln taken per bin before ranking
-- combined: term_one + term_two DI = 5.47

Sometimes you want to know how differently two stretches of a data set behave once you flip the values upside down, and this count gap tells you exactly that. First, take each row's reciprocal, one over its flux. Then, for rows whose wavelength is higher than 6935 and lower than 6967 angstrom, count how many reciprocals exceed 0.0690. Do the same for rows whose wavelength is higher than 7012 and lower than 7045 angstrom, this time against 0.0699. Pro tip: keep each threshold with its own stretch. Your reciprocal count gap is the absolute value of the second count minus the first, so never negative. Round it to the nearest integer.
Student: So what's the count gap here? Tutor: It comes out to 2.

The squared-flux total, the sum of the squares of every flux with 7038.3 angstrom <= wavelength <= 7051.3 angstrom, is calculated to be 807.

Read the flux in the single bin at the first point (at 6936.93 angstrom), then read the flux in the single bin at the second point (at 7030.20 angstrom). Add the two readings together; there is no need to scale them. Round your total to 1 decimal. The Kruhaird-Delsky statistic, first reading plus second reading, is 27.0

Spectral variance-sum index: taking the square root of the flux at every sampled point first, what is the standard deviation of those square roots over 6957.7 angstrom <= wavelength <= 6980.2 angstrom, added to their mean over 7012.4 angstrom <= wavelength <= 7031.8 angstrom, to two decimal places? 3.83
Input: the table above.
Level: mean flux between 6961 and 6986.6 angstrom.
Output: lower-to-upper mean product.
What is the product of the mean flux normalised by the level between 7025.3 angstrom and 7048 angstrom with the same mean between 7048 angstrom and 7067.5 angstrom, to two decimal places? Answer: 0.91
